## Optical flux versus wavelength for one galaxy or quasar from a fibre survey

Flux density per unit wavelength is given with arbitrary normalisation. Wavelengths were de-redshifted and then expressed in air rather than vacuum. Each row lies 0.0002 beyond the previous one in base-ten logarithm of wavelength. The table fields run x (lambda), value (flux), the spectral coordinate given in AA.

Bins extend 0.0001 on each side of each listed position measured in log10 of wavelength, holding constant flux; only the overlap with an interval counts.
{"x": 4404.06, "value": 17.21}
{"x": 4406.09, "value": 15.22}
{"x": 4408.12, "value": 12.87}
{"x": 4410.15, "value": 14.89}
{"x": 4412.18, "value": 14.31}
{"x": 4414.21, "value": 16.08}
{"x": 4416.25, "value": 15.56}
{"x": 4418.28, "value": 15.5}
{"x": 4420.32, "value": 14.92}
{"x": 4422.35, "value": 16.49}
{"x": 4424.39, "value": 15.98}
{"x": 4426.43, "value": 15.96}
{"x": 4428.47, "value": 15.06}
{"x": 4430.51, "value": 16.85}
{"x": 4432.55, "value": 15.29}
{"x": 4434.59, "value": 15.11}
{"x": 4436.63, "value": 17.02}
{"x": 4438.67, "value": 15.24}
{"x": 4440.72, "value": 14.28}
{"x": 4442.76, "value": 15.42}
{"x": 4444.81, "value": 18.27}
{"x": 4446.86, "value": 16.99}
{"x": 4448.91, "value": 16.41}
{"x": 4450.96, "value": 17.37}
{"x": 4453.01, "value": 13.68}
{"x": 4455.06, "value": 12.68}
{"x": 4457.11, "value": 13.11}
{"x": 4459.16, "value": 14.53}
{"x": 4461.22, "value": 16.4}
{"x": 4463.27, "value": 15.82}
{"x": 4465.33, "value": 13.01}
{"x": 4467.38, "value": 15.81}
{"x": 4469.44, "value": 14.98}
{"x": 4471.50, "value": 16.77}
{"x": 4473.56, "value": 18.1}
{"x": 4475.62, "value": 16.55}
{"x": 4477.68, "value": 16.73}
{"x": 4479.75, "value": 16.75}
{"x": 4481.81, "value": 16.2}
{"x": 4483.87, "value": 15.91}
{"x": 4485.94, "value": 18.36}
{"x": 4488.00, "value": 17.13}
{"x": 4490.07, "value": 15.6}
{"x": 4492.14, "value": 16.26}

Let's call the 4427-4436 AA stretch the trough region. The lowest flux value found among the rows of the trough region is 15.06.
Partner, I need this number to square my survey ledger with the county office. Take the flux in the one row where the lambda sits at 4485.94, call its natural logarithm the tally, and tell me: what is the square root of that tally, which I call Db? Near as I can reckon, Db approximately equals 1.706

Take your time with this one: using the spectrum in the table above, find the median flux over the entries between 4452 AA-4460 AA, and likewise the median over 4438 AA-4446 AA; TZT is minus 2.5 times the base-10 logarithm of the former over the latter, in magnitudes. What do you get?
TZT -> 0.15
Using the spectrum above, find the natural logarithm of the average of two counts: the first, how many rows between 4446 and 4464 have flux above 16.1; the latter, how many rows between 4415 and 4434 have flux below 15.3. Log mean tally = 1.3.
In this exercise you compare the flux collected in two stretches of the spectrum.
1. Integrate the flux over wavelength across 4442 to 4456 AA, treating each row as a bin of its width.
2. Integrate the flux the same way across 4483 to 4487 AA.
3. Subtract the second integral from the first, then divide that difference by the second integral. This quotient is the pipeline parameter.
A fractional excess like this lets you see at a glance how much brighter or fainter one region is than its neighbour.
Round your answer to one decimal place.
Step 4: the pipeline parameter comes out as 2.2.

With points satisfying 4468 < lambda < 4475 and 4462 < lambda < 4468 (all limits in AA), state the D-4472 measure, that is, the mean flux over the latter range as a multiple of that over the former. 0.90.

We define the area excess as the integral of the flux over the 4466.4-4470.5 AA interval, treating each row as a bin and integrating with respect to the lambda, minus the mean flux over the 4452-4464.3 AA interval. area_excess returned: 49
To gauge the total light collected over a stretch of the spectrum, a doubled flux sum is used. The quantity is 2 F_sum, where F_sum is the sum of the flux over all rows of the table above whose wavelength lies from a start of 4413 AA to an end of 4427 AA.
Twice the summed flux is 221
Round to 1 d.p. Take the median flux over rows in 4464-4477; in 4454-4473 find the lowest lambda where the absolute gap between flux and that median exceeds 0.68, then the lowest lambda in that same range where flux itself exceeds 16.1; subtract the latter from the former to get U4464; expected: -6.2 AA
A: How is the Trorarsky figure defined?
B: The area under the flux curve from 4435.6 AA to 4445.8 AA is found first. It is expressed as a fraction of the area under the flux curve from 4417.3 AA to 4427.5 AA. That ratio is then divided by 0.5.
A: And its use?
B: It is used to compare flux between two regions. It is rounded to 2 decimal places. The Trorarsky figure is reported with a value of 2.04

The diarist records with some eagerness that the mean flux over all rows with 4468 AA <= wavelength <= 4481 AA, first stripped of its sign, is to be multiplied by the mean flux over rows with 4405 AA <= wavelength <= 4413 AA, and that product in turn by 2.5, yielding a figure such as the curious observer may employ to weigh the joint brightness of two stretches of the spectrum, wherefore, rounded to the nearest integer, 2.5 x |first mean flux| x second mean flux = 596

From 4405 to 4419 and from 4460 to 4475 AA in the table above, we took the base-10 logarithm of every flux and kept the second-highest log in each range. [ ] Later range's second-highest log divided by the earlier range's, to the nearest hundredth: 1.03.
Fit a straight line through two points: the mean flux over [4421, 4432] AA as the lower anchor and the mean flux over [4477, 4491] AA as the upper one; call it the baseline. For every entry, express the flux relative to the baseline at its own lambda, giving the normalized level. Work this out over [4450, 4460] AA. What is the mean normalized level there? 0.87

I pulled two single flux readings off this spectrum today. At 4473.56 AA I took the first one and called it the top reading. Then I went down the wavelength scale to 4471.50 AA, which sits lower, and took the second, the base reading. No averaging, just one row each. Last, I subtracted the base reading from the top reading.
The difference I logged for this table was 1.3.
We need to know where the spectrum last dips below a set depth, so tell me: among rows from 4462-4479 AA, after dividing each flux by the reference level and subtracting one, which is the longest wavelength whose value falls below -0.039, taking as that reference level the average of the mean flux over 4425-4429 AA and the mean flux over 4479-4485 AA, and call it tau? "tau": 4469.44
